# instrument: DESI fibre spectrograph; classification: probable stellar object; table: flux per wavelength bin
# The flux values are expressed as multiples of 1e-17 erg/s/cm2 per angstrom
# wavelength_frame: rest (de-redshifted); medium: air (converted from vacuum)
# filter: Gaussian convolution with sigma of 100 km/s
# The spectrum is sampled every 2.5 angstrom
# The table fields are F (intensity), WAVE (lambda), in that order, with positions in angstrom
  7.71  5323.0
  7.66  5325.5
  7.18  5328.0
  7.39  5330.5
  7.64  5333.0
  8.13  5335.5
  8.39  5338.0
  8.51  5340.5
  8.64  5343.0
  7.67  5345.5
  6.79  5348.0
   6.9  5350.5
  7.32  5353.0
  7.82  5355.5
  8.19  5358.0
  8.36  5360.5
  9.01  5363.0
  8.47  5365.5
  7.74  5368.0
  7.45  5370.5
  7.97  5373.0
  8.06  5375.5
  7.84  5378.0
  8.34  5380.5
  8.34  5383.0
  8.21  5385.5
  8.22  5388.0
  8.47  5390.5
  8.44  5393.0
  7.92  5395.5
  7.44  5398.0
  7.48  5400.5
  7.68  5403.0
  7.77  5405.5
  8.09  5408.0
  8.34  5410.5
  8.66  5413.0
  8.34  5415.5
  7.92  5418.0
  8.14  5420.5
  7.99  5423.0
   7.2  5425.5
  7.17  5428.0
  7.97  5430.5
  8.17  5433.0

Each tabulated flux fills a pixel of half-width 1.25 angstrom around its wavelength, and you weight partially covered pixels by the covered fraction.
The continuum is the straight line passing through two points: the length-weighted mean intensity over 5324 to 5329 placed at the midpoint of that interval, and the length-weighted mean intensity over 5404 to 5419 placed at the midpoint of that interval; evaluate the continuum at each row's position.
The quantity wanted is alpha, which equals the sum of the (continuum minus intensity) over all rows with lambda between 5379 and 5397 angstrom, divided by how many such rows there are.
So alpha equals -0.30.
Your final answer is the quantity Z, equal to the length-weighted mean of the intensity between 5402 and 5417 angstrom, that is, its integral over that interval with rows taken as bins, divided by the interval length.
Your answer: 8.15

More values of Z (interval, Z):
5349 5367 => 7.99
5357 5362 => 8.32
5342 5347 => 8.06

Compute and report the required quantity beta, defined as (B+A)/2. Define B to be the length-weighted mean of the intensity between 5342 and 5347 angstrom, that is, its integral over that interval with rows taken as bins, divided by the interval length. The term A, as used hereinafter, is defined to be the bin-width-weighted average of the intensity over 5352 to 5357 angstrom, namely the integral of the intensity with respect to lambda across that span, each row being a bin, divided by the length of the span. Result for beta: 7.84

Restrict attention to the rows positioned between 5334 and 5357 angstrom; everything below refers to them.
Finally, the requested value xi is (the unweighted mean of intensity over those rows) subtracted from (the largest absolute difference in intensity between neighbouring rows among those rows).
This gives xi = -6.8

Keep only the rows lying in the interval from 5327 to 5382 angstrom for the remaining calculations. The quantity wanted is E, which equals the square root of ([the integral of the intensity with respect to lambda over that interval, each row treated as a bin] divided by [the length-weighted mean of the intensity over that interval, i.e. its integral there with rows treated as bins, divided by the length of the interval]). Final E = 7.42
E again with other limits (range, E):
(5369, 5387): 4.24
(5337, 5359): 4.69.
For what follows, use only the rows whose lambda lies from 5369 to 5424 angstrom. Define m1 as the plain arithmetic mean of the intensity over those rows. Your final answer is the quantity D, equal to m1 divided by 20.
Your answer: 0.403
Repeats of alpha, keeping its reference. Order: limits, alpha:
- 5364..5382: -0.13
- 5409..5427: 0.15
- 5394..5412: 0.29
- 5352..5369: -0.39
